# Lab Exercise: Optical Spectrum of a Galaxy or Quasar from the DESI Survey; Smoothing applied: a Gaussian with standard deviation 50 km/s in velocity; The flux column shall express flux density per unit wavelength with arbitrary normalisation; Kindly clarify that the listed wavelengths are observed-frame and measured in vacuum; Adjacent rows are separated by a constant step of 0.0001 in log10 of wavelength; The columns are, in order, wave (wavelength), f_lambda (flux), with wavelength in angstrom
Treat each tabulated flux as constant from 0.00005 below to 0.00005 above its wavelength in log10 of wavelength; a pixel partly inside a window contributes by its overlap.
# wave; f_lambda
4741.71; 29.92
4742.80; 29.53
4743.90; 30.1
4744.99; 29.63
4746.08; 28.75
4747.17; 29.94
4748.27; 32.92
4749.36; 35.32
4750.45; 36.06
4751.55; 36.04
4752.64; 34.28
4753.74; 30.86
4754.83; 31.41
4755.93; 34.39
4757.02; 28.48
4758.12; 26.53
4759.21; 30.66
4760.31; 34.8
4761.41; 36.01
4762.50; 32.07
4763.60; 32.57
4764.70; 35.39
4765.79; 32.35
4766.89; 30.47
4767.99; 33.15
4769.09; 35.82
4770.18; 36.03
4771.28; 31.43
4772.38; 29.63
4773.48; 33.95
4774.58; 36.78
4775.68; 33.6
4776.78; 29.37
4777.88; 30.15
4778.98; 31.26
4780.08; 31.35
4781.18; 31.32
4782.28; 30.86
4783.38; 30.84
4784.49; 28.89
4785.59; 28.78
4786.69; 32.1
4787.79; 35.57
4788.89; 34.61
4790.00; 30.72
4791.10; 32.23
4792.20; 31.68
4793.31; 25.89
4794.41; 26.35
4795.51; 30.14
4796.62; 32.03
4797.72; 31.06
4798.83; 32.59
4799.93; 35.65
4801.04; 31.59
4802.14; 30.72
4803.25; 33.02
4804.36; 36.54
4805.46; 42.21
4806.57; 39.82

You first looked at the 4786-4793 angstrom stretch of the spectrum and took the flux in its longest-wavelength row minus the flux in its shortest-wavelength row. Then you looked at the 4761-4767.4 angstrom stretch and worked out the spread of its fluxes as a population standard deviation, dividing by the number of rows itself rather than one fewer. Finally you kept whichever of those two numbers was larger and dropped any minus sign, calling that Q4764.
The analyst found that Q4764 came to 1.94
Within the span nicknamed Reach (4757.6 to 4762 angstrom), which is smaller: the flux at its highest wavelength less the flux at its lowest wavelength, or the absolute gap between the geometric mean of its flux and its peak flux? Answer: 4.2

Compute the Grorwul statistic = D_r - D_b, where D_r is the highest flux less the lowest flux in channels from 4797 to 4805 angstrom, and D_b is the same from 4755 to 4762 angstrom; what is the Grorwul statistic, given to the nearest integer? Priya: -4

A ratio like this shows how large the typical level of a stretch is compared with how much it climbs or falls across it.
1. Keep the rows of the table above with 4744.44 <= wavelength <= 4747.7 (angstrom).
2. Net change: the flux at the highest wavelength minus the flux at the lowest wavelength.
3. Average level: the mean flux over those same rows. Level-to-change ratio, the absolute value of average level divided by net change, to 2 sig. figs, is 95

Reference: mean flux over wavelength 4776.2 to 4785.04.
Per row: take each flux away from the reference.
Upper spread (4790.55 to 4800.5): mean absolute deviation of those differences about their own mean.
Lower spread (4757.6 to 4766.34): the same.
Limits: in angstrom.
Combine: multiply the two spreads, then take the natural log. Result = 1.58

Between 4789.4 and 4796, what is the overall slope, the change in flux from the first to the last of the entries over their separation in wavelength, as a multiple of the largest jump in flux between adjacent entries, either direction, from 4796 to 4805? -0.03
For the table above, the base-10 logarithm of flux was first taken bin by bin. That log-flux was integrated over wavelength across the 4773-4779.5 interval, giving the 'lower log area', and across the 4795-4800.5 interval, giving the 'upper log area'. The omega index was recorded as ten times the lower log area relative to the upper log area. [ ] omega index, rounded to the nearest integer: 12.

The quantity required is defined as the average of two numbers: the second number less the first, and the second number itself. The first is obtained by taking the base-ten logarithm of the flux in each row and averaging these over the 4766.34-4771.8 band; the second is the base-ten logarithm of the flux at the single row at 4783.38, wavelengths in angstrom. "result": 0.728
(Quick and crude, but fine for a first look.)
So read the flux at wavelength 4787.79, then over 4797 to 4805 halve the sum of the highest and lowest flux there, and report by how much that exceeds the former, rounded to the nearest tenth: -1.9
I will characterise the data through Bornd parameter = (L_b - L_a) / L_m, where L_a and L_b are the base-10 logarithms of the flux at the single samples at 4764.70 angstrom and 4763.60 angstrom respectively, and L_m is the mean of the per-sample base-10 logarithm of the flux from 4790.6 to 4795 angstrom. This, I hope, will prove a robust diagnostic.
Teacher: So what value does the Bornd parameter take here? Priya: -0.02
